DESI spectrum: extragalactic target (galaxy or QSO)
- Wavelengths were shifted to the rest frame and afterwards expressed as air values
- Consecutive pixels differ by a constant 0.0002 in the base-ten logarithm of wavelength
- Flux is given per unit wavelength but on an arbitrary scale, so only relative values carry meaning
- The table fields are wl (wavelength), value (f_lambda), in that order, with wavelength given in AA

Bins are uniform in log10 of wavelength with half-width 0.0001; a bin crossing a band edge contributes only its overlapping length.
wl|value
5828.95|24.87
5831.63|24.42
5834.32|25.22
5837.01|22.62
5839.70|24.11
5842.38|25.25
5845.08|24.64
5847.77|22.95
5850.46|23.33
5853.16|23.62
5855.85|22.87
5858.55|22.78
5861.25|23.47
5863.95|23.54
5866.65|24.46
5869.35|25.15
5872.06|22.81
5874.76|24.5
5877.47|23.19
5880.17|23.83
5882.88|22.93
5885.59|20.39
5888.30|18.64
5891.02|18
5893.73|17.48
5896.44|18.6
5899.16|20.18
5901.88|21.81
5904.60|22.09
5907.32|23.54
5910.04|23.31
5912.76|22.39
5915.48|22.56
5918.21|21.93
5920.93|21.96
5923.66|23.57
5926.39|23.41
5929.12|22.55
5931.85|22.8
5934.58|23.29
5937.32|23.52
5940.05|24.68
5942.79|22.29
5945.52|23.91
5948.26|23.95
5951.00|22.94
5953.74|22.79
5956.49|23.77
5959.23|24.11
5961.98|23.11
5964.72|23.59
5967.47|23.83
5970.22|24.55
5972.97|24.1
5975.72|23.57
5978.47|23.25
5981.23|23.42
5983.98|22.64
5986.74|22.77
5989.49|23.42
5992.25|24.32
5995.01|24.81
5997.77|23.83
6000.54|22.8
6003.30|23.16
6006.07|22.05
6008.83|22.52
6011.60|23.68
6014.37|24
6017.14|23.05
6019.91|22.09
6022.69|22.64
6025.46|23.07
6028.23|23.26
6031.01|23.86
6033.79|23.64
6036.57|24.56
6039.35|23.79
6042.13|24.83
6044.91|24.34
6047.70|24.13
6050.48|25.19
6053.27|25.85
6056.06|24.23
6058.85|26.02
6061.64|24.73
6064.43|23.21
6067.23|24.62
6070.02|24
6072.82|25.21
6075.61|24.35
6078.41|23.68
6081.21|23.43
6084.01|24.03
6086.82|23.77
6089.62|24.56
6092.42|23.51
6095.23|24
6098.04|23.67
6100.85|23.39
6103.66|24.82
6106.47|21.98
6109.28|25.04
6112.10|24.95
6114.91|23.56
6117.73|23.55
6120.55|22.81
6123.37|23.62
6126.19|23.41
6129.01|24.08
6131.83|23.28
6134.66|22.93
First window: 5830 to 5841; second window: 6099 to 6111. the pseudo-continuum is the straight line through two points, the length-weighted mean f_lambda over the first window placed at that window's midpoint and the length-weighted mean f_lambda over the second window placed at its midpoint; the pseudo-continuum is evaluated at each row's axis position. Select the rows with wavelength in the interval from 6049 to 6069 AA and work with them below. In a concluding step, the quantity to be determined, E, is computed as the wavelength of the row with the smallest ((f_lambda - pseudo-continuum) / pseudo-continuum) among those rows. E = 6064.43 AA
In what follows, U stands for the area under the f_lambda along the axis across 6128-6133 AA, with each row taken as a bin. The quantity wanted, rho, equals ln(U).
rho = 4.77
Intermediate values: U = 118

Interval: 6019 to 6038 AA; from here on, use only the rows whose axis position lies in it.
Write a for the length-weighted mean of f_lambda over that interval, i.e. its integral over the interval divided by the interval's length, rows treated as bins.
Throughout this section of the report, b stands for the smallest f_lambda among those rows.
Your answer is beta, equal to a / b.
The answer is 1.056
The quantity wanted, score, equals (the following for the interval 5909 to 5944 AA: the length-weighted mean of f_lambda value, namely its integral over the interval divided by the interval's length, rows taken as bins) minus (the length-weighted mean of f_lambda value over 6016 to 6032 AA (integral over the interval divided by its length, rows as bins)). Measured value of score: 0.0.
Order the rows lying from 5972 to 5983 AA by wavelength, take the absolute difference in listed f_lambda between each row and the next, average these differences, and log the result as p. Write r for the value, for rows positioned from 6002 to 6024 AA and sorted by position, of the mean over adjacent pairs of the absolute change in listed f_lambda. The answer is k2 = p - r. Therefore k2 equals -0.4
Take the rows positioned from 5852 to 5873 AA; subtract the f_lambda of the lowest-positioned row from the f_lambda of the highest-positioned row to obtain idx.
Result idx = -0.8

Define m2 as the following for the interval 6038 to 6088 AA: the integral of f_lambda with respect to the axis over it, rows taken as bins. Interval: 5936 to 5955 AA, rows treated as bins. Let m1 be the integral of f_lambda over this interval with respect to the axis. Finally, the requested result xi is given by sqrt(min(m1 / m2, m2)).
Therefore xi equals 0.60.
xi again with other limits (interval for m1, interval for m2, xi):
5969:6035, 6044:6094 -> 1.12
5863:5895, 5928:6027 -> 0.55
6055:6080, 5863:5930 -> 0.64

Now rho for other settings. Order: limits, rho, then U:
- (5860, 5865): 4.77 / 118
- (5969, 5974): 4.80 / 122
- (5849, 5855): 4.95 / 141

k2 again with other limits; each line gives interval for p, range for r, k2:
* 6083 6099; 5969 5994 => 0.1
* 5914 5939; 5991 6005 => -0.2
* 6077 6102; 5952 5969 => -0.1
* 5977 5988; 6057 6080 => -0.7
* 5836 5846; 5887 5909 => 0.0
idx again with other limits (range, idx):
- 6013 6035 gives -0.4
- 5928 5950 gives 1.4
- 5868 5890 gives -6.5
